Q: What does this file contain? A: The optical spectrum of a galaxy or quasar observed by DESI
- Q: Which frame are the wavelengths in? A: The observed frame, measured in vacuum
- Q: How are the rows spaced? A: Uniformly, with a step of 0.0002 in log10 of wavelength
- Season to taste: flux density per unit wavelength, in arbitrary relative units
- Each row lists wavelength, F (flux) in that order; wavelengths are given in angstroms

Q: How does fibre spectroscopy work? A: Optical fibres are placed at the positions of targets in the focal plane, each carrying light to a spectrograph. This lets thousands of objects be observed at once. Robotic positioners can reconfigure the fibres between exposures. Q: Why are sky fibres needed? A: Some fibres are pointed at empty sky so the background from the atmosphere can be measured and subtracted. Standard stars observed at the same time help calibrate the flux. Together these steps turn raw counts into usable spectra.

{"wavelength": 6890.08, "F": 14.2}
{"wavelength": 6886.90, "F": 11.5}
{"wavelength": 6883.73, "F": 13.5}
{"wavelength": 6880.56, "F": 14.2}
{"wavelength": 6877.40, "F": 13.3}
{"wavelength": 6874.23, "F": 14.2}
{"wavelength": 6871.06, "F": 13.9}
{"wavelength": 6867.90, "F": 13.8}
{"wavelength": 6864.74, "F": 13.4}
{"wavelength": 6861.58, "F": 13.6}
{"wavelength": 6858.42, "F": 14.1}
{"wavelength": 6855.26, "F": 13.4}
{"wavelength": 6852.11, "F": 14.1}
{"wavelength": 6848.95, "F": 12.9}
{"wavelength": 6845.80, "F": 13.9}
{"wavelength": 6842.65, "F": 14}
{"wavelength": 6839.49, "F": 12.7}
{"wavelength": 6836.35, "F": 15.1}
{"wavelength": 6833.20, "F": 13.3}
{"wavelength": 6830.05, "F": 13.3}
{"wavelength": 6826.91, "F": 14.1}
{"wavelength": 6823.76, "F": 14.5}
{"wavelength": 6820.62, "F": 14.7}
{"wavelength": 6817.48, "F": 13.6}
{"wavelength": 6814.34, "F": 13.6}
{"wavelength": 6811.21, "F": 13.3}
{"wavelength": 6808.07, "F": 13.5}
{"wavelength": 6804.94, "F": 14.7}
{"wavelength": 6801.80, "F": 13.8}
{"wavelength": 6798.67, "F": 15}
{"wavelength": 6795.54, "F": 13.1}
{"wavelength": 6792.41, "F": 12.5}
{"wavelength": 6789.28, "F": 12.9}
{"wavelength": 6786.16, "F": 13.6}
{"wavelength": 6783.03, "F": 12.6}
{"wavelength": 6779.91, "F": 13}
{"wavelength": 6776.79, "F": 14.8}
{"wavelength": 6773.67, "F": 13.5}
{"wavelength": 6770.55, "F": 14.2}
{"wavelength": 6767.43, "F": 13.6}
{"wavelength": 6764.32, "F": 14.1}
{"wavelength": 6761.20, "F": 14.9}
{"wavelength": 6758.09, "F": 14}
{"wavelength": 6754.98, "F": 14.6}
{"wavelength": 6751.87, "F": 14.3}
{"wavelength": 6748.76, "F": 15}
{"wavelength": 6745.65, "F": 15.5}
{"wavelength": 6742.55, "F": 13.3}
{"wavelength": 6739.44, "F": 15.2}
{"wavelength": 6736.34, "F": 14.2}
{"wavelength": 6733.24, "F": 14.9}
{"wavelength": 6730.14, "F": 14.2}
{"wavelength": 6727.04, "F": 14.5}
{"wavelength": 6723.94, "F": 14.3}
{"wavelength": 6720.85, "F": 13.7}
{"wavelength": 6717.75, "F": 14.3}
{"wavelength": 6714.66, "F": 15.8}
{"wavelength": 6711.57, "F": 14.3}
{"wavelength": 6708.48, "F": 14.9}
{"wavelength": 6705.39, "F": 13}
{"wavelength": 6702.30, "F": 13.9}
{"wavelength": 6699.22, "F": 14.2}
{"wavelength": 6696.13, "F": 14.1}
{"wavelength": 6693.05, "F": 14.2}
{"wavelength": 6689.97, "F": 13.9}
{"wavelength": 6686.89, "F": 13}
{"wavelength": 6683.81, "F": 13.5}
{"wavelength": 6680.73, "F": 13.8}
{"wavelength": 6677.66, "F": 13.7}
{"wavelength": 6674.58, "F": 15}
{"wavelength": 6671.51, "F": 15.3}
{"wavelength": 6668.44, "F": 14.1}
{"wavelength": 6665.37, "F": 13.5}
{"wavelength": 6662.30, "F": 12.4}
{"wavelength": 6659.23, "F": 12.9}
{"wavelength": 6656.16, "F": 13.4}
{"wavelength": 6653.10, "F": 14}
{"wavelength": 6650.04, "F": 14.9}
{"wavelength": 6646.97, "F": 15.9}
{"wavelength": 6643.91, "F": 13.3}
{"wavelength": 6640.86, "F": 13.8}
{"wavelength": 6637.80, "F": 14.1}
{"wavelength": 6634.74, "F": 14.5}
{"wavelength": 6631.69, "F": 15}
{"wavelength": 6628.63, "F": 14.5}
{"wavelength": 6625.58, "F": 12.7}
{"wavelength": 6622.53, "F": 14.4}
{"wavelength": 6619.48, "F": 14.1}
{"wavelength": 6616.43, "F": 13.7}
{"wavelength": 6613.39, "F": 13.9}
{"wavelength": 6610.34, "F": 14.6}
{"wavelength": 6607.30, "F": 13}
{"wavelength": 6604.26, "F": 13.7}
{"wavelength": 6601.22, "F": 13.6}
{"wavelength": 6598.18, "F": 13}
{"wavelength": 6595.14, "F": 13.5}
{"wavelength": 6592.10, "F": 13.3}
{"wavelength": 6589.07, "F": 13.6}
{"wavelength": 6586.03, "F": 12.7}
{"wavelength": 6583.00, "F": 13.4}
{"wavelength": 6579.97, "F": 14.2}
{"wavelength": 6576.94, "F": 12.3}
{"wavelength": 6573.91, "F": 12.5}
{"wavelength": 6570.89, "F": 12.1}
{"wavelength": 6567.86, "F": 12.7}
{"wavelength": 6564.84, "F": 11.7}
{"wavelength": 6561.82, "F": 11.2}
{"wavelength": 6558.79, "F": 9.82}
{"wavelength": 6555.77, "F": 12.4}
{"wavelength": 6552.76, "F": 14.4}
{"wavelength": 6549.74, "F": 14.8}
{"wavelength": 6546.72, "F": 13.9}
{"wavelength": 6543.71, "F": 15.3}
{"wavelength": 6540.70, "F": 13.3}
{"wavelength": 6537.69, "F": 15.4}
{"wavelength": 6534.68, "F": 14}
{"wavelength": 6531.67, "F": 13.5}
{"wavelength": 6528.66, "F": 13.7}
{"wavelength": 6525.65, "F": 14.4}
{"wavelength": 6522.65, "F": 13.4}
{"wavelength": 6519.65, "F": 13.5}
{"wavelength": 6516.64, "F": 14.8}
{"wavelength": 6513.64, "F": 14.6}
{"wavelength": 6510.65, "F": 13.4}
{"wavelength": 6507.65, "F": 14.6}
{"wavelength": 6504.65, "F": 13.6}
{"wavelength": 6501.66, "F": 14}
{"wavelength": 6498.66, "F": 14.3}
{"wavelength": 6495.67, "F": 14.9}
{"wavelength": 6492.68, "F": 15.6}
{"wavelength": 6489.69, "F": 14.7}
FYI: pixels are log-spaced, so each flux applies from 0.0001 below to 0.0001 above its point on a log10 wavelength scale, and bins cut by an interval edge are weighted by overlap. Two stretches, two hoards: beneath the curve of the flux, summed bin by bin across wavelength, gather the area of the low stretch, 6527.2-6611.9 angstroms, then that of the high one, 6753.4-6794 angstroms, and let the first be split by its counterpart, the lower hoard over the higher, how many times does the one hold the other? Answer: 2.0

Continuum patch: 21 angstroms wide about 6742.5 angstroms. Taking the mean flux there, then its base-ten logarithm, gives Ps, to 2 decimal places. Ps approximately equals 1.17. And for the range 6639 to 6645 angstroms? 1.13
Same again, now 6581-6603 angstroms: 1.12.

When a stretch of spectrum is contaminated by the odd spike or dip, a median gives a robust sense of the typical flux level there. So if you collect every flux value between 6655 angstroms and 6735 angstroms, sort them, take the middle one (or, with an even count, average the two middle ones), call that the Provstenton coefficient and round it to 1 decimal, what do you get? 14.1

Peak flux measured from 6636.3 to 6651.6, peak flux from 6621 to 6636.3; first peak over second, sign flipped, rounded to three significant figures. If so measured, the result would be -1.06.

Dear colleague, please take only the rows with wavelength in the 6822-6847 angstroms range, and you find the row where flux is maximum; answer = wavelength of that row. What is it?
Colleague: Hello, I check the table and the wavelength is 6836.35 angstroms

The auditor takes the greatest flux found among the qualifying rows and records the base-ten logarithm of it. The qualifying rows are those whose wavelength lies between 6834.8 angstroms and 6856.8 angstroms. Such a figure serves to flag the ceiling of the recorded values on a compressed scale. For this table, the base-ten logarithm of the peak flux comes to 1.18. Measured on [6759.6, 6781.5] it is 1.17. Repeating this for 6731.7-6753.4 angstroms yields 1.19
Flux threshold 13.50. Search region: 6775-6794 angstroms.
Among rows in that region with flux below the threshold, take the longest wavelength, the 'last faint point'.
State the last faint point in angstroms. 6792.41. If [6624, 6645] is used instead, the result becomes 6643.91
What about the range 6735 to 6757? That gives 6742.55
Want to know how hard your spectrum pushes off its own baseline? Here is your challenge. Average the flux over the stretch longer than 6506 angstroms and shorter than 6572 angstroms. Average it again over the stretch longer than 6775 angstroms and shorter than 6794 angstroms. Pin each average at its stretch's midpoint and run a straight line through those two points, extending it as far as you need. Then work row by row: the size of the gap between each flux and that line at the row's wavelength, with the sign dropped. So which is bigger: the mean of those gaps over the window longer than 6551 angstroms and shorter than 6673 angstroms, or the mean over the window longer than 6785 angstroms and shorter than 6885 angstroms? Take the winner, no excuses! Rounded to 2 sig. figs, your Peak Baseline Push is 0.89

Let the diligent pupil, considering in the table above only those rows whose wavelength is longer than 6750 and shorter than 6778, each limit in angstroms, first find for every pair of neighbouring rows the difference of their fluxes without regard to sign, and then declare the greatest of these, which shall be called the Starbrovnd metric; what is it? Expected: 1.3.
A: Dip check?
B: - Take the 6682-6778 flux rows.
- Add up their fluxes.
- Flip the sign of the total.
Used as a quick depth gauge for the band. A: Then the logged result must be -442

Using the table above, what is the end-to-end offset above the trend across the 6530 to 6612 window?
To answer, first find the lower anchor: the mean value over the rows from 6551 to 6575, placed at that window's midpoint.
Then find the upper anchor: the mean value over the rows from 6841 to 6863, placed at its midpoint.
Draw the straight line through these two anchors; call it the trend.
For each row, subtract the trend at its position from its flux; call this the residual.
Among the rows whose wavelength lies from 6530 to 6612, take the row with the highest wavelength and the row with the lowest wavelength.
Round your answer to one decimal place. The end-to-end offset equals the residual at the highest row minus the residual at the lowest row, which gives 0.7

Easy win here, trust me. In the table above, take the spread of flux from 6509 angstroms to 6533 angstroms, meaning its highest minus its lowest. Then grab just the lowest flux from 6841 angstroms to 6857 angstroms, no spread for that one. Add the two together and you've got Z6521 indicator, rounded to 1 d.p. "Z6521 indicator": 14.3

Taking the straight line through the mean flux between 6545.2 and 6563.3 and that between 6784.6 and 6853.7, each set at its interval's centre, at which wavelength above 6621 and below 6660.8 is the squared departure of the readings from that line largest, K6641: 6646.97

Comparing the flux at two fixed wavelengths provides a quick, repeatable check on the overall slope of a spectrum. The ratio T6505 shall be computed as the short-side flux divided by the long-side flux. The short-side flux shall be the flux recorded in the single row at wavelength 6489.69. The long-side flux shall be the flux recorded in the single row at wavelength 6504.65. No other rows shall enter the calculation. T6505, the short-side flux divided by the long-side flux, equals 1.08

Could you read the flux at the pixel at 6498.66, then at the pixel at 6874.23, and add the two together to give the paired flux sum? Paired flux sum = 28.5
